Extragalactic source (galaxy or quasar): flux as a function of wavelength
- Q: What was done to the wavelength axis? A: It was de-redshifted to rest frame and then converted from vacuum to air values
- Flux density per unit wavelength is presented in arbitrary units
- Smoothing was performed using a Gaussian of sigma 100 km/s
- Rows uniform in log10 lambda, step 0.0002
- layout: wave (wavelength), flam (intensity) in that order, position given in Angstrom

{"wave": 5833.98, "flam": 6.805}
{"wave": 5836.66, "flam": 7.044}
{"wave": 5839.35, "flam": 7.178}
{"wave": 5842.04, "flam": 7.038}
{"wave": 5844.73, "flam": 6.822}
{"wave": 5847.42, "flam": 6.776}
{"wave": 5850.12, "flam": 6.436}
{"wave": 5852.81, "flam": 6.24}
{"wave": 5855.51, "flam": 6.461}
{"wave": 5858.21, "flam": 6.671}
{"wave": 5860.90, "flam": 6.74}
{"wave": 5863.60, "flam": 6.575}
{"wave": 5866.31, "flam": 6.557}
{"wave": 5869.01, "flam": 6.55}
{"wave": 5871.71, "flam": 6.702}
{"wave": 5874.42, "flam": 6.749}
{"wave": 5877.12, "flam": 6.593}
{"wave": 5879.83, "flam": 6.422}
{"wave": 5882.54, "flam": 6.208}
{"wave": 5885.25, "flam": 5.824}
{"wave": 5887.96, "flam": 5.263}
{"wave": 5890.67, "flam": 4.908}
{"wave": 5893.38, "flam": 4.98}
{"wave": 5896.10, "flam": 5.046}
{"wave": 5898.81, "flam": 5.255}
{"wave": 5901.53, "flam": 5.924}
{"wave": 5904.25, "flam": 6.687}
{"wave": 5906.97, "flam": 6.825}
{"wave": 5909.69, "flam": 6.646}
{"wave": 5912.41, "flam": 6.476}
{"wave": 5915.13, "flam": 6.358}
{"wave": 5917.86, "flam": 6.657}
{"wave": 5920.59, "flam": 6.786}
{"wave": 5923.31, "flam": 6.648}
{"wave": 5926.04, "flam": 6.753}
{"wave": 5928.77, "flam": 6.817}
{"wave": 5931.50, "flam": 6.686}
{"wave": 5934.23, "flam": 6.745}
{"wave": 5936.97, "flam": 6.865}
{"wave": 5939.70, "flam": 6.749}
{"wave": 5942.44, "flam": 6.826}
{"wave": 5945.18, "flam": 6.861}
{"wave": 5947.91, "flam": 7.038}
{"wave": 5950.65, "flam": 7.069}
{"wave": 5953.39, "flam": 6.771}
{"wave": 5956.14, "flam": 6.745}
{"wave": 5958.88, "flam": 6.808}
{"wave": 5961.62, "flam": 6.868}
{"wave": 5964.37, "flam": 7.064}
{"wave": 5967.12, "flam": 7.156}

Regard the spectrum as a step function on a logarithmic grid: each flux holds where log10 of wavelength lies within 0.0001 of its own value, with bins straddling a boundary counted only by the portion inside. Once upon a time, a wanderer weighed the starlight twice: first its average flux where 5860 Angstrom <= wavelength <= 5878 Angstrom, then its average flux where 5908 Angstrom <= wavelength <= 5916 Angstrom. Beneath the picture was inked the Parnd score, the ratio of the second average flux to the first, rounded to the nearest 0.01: 0.98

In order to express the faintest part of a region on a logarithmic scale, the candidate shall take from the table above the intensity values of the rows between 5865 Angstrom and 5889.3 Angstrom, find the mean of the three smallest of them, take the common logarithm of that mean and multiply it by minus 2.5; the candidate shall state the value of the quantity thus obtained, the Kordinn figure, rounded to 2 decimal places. -1.90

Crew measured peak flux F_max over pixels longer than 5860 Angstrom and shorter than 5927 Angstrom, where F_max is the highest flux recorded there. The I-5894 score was 6.825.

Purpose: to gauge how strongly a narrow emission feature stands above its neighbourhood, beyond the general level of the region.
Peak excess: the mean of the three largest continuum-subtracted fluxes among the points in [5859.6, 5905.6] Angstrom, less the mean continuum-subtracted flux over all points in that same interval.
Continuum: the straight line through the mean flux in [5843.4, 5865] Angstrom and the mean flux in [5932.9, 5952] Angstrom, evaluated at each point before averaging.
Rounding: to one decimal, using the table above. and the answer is 0.7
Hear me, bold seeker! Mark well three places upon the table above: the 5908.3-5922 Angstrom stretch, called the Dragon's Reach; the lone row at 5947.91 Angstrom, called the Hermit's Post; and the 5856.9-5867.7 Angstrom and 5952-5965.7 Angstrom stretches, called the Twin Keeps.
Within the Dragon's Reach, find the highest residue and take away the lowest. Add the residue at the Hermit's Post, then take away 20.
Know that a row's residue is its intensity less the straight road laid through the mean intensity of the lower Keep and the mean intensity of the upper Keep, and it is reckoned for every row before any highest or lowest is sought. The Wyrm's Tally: -19.4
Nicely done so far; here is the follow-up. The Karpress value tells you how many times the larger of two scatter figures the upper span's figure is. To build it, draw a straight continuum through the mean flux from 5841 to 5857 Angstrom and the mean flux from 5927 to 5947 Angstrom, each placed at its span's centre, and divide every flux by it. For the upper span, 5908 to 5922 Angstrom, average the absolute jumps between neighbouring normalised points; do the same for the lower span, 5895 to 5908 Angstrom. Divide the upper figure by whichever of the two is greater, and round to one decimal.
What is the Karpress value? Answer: 0.4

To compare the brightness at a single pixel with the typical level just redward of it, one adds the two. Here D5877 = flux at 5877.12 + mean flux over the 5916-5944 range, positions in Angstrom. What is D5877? 13.3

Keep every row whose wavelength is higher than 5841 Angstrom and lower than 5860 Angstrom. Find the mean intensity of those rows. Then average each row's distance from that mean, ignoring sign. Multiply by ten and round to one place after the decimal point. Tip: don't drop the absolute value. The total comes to 2.2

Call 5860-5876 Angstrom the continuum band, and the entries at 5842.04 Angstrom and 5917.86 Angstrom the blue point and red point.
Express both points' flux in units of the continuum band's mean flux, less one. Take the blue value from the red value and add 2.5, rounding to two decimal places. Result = 2.44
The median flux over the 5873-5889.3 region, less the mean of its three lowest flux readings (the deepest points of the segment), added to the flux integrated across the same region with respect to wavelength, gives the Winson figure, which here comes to 101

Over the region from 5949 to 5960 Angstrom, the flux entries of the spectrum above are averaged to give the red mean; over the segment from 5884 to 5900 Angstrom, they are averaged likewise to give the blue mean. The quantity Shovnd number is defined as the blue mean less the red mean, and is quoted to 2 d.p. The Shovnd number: -1.64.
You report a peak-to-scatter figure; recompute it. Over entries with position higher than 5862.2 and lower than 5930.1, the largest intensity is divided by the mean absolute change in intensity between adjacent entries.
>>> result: 32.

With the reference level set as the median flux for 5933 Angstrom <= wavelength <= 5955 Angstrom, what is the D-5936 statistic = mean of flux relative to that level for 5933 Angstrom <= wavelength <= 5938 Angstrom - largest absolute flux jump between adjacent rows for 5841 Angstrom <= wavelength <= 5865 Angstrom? 0.7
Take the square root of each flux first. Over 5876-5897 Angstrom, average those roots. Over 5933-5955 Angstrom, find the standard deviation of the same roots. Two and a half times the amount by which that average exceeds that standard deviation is 5.88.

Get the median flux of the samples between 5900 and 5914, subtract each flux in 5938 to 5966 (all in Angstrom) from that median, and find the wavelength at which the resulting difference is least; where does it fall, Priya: 5950.65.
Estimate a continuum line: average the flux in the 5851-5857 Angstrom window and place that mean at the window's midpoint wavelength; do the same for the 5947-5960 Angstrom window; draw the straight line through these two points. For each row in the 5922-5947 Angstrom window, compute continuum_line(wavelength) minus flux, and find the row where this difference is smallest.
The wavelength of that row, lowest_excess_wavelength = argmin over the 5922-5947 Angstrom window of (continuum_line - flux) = 5936.97 Angstrom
